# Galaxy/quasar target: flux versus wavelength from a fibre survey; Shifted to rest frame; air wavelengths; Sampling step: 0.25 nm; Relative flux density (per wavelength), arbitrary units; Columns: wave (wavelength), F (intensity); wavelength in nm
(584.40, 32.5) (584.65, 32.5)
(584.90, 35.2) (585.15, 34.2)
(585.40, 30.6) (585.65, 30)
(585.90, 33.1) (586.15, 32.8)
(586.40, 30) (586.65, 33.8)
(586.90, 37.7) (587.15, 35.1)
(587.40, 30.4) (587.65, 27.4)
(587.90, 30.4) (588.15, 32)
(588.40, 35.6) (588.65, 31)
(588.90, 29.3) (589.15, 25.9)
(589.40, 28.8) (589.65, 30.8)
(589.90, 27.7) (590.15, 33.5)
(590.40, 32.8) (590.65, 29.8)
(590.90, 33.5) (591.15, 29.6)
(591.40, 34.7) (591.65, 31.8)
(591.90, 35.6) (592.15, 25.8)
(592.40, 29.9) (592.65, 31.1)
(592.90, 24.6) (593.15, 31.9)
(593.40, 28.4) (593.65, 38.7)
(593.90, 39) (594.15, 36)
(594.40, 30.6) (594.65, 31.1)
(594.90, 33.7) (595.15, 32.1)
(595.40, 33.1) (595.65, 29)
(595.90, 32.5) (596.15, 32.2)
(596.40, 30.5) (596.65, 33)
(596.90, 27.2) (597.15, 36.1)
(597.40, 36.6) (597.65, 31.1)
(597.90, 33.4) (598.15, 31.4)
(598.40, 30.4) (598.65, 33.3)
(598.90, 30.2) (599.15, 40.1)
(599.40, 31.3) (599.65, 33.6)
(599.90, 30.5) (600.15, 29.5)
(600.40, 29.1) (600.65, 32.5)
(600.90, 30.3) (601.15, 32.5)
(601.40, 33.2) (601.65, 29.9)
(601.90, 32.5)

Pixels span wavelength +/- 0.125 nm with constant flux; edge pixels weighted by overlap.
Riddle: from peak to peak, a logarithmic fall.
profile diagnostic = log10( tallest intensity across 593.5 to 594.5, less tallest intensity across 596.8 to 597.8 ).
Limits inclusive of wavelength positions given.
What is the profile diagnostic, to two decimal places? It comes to 0.38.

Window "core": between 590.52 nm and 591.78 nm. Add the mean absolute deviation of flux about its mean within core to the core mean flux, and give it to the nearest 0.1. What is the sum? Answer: 33.7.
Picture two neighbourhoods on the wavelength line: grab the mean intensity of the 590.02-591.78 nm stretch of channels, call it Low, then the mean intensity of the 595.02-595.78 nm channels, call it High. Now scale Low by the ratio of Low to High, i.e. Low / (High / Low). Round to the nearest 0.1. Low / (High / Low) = 33.1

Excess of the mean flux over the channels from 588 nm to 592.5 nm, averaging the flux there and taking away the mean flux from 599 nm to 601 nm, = -1.1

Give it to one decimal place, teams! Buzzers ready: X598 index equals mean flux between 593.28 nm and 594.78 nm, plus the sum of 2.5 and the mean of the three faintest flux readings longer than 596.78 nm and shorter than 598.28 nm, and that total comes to 66.4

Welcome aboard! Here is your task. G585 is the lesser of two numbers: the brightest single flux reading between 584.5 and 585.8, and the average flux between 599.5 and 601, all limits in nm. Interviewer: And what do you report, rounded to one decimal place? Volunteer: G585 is 30.9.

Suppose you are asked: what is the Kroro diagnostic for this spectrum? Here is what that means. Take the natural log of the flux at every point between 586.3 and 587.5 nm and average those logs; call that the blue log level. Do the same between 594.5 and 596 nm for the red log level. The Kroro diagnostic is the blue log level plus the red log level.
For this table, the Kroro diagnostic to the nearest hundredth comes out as 6.97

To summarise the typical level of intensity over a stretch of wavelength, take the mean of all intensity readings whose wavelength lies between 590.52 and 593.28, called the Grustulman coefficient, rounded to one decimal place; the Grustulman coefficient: 30.8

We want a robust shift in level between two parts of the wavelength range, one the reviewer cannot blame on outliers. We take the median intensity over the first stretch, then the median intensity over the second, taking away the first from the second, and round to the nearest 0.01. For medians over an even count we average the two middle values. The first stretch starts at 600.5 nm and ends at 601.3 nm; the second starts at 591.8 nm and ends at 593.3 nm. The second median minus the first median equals -2.00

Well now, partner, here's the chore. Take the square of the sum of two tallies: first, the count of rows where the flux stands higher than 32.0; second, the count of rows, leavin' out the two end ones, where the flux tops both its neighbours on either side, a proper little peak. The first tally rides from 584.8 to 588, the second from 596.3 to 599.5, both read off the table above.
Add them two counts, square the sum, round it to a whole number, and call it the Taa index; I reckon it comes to 144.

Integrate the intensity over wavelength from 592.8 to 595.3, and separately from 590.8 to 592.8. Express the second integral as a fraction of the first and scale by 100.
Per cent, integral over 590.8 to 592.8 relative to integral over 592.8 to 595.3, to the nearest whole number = 77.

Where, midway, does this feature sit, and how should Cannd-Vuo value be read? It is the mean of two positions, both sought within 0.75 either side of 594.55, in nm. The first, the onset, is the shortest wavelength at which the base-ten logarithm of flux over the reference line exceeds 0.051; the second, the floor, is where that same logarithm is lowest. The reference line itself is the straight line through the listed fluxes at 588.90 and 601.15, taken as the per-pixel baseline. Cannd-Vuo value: 594.15 nm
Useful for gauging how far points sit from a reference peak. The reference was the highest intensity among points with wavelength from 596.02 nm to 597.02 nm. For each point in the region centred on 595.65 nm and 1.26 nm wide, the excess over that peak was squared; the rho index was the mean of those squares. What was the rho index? 3.5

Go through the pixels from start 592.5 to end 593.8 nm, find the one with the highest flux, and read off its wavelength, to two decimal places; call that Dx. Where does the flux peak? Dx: 593.65 nm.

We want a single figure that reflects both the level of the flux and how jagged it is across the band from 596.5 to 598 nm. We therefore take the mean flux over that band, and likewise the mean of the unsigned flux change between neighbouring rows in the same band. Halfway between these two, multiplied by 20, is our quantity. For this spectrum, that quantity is 375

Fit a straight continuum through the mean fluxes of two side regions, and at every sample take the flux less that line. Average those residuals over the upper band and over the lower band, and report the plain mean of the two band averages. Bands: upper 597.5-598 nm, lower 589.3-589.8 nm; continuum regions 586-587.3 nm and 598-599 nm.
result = -1.3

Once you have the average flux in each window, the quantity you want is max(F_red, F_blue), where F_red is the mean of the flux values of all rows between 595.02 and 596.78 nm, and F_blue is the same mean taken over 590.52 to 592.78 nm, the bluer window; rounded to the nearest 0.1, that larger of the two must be 31.8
